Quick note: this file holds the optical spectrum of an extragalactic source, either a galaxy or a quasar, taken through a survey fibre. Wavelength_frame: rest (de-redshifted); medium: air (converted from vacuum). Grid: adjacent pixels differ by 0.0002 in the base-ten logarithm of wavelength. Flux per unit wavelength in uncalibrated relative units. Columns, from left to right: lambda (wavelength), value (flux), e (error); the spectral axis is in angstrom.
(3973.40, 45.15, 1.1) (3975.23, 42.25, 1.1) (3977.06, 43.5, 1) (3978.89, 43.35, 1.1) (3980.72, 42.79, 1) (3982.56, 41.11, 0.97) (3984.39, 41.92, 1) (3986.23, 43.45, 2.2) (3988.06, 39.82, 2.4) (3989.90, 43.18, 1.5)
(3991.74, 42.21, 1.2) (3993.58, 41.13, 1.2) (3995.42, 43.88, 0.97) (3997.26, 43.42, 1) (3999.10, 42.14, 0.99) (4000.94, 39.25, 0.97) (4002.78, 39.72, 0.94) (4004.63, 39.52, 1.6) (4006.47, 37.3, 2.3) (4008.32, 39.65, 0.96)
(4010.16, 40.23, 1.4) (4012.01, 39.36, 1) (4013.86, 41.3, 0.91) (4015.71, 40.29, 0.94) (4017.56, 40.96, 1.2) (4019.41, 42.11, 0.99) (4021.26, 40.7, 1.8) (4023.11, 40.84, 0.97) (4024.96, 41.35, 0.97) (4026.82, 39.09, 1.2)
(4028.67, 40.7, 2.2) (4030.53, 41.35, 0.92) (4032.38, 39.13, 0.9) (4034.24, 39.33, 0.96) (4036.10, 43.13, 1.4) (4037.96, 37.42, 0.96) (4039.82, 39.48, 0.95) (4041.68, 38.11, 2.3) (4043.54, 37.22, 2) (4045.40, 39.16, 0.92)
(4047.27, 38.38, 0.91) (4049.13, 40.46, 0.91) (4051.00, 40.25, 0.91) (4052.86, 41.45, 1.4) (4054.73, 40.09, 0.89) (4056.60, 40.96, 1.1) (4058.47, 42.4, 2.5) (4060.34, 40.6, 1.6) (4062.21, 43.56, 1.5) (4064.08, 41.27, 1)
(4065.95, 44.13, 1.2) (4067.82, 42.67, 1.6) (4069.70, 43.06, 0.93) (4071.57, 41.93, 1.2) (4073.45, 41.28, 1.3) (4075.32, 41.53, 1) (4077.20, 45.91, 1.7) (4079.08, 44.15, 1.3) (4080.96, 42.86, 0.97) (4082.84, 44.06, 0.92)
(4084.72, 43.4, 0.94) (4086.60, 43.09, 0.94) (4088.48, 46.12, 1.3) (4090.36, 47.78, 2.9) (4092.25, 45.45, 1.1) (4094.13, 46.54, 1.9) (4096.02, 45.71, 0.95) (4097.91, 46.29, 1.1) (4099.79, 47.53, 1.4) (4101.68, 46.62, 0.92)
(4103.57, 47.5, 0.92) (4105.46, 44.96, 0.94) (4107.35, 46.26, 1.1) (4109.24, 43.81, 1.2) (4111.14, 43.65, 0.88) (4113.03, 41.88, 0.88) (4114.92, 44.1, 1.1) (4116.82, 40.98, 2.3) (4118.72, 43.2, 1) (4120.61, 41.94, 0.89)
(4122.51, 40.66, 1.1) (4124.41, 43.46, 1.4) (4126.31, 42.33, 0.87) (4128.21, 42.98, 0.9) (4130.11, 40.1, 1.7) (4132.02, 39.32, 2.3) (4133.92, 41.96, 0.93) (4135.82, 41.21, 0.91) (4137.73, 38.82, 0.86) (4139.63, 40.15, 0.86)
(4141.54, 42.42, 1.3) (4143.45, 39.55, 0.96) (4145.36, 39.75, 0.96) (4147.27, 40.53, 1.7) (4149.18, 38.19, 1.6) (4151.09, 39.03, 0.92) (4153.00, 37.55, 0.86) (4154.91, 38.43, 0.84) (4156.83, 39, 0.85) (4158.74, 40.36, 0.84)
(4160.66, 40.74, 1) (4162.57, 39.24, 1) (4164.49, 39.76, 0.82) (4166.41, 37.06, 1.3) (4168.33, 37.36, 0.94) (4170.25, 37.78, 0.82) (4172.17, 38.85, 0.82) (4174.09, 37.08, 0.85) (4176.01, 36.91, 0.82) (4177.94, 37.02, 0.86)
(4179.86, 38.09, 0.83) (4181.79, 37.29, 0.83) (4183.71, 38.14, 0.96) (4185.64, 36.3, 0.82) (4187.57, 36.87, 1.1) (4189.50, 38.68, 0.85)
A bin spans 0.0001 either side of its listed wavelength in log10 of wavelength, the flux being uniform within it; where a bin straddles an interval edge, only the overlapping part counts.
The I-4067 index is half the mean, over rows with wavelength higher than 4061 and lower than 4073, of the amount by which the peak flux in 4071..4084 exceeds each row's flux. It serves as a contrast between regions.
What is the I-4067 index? 1.6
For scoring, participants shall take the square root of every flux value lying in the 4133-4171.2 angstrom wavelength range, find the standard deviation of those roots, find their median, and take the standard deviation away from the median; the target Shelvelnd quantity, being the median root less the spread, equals 6.16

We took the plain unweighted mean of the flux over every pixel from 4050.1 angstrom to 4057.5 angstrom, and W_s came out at 40.7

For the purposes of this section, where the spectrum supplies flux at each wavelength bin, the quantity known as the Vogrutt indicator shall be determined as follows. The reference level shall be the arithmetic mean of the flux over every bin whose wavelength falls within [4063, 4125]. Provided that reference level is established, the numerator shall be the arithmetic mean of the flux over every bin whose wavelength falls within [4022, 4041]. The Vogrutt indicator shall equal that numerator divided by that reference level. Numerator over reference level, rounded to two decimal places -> 0.91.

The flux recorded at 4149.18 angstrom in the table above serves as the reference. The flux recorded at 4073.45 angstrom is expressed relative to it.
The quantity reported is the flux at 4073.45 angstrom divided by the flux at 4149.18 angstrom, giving 1.08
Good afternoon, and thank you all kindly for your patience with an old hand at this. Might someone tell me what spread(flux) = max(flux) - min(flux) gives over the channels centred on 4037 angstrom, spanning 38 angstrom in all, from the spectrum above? 6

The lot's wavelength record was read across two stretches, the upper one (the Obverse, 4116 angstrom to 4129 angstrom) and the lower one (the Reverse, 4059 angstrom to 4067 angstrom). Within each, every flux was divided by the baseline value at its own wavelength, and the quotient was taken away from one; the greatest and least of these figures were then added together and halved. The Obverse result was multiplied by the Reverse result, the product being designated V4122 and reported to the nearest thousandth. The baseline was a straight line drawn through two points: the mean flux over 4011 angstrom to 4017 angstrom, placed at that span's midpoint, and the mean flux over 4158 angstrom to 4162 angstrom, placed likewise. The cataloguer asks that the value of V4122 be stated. 0.002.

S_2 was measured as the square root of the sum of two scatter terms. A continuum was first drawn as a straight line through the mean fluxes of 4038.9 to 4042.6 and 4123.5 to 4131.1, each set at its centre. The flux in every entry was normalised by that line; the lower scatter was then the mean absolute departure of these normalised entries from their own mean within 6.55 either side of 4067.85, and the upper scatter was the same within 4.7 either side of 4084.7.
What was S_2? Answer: 0.217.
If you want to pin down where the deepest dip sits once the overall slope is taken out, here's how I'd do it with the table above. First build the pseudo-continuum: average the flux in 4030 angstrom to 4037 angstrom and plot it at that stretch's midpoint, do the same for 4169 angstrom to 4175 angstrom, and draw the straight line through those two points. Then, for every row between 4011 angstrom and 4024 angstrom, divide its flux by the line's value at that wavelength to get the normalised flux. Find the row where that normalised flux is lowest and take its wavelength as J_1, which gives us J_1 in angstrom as 4012.01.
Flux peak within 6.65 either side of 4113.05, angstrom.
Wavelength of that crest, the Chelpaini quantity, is 4107.35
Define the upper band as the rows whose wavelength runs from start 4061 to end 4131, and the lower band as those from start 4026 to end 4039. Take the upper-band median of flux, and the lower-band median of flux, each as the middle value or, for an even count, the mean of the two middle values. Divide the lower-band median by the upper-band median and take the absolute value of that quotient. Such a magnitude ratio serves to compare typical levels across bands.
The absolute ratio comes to 0.90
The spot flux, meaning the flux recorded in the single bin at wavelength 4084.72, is 43.4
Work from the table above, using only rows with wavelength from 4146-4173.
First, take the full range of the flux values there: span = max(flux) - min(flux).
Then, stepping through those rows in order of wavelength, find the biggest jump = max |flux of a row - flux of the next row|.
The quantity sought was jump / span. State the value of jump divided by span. 0.73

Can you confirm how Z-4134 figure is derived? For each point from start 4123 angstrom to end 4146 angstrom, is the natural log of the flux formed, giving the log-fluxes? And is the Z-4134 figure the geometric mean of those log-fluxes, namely 3.713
